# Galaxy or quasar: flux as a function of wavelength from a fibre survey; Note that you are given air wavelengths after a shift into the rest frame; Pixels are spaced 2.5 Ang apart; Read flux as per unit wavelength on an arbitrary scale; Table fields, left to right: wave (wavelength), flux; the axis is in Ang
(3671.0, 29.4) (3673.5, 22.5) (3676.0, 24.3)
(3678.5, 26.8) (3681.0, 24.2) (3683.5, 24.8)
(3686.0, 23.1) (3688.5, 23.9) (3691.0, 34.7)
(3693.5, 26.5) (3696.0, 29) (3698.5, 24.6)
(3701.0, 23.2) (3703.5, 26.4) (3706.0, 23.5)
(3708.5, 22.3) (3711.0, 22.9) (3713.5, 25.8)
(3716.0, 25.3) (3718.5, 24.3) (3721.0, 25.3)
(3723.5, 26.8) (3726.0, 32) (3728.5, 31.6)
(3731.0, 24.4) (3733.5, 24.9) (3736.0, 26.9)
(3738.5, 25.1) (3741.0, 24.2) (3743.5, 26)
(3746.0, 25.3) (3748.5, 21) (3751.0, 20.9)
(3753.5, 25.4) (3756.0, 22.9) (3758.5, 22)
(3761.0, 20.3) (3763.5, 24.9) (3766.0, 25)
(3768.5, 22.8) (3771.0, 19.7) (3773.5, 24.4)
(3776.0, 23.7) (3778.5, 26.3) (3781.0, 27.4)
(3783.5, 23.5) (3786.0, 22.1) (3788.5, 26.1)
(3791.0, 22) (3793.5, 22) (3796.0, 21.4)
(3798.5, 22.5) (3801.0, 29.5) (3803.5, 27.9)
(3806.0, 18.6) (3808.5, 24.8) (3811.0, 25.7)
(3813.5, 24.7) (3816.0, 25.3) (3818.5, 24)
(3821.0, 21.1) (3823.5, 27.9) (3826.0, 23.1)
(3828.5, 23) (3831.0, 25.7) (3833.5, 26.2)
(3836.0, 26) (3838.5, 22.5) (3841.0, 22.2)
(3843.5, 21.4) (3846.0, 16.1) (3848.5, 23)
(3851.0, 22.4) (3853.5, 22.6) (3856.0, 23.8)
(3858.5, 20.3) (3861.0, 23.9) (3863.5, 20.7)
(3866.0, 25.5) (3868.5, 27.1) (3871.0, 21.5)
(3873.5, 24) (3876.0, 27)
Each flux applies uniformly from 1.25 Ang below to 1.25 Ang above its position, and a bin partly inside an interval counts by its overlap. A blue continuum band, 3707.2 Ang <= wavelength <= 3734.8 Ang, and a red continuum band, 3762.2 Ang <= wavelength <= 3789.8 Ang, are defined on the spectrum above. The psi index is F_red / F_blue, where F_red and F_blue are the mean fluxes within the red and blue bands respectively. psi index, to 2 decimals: 0.93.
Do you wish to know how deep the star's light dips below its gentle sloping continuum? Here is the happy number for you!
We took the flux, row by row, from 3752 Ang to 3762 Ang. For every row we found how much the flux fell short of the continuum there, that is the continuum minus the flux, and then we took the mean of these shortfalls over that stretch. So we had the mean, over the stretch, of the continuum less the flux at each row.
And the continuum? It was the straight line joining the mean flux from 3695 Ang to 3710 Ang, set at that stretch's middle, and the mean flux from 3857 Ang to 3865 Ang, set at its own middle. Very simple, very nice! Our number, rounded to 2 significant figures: 1.1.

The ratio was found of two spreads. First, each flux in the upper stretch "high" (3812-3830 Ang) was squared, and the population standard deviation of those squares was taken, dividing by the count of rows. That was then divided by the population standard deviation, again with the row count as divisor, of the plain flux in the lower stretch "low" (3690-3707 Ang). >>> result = 26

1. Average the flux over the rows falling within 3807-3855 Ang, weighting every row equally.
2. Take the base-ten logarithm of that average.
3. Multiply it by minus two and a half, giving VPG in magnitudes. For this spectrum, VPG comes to -3.43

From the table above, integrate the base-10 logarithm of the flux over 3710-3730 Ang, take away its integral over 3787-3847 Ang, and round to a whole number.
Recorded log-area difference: -54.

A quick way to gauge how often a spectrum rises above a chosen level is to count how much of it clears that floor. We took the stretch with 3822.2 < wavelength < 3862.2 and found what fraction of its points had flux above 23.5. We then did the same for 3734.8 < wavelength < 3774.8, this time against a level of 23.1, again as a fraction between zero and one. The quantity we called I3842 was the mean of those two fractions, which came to 0.47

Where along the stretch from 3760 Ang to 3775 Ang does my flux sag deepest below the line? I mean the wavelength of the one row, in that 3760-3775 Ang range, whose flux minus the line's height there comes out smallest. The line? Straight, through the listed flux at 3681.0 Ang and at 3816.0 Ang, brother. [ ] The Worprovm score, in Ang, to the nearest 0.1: 3771.0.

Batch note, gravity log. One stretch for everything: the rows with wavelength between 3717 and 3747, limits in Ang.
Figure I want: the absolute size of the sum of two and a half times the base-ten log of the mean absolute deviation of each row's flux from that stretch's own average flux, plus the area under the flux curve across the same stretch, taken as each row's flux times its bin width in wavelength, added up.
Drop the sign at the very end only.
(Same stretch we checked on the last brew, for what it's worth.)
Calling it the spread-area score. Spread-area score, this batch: 793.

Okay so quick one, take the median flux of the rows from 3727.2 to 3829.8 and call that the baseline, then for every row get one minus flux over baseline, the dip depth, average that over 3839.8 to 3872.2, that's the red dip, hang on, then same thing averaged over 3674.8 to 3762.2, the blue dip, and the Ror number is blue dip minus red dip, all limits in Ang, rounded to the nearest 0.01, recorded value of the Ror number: -0.12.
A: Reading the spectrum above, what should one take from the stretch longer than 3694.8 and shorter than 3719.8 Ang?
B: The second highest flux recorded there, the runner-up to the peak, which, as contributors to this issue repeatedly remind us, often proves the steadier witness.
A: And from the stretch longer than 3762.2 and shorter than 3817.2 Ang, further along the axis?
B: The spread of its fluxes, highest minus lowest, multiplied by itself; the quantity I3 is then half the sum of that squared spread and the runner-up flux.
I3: 73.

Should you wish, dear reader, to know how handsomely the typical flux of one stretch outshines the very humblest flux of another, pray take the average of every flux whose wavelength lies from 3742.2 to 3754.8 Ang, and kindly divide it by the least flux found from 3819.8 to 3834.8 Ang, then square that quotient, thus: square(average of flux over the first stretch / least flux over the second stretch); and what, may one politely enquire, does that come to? 1.3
